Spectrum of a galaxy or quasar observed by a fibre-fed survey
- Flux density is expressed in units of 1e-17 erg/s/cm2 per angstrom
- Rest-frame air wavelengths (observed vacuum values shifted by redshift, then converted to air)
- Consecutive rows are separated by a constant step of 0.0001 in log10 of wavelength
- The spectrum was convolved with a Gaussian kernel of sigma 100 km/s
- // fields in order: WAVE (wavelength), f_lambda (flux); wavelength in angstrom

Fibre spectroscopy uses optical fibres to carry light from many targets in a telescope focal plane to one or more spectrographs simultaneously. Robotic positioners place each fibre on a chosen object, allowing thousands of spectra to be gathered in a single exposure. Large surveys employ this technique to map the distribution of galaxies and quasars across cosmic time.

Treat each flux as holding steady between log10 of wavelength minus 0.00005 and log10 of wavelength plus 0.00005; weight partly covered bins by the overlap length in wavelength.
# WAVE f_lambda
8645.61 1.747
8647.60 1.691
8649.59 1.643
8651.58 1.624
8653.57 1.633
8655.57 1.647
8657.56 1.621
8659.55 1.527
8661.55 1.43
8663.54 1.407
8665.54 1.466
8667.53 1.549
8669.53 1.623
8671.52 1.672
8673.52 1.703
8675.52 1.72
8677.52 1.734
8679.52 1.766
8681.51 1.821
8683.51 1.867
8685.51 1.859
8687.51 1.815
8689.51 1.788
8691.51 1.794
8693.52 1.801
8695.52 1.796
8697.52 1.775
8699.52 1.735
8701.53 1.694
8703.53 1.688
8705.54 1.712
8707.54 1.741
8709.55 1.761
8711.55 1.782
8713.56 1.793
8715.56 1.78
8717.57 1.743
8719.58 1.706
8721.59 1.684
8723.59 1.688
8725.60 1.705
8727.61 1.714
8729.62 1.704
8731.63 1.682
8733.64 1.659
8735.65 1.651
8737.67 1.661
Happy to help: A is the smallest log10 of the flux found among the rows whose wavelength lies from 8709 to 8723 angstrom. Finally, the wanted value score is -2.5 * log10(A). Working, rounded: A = 0.226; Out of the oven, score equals 1.61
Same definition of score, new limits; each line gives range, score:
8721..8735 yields 1.64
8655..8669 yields 2.07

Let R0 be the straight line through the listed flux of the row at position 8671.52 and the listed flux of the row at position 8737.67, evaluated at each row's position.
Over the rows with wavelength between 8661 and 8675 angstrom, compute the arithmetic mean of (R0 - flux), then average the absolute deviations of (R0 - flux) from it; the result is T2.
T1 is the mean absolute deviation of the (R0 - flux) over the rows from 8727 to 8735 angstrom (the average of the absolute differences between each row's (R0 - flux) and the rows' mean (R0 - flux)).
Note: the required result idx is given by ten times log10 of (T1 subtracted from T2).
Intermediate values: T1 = 0.0189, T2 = 0.100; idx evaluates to -11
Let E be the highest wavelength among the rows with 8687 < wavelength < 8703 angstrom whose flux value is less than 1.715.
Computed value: 8701.53 angstrom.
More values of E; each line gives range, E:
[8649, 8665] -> 8663.54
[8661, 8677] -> 8673.52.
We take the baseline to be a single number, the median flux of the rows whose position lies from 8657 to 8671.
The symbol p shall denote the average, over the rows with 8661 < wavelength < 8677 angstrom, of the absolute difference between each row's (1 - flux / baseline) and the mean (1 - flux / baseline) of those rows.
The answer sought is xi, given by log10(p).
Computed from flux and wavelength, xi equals -1.1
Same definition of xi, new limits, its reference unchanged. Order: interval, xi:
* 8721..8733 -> -2.1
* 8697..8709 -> -1.8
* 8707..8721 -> -1.8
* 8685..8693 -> -1.8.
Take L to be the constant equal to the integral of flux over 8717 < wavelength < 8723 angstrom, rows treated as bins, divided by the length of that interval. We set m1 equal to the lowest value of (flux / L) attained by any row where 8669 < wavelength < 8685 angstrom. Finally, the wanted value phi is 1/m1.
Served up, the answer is 1.05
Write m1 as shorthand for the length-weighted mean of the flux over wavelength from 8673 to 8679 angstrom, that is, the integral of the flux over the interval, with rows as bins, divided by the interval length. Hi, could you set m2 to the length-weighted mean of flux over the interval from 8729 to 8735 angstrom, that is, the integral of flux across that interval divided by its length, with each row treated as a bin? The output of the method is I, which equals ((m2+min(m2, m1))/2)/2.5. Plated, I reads 0.672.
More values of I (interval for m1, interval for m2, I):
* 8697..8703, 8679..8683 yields 0.707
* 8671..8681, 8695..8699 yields 0.701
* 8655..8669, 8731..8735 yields 0.638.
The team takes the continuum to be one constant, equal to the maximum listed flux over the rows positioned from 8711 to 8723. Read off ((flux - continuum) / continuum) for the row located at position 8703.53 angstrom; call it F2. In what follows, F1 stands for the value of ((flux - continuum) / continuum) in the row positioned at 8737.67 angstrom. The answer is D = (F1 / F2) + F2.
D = 1.2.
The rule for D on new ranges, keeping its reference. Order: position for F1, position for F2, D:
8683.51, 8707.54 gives -1.5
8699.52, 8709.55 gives 1.8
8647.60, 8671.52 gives 0.8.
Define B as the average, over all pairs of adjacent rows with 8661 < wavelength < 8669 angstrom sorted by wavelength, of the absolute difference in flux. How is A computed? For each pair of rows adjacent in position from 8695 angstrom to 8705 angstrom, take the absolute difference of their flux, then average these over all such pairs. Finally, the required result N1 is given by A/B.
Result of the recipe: 0.5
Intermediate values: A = 0.027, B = 0.055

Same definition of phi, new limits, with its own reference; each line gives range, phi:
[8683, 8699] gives 0.96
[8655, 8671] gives 1.21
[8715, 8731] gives 1.01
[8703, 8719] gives 1.01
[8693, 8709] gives 1.01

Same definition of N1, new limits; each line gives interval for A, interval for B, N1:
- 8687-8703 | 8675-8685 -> 0.6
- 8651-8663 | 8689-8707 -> 2.6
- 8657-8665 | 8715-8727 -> 3.0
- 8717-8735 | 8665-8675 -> 0.3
